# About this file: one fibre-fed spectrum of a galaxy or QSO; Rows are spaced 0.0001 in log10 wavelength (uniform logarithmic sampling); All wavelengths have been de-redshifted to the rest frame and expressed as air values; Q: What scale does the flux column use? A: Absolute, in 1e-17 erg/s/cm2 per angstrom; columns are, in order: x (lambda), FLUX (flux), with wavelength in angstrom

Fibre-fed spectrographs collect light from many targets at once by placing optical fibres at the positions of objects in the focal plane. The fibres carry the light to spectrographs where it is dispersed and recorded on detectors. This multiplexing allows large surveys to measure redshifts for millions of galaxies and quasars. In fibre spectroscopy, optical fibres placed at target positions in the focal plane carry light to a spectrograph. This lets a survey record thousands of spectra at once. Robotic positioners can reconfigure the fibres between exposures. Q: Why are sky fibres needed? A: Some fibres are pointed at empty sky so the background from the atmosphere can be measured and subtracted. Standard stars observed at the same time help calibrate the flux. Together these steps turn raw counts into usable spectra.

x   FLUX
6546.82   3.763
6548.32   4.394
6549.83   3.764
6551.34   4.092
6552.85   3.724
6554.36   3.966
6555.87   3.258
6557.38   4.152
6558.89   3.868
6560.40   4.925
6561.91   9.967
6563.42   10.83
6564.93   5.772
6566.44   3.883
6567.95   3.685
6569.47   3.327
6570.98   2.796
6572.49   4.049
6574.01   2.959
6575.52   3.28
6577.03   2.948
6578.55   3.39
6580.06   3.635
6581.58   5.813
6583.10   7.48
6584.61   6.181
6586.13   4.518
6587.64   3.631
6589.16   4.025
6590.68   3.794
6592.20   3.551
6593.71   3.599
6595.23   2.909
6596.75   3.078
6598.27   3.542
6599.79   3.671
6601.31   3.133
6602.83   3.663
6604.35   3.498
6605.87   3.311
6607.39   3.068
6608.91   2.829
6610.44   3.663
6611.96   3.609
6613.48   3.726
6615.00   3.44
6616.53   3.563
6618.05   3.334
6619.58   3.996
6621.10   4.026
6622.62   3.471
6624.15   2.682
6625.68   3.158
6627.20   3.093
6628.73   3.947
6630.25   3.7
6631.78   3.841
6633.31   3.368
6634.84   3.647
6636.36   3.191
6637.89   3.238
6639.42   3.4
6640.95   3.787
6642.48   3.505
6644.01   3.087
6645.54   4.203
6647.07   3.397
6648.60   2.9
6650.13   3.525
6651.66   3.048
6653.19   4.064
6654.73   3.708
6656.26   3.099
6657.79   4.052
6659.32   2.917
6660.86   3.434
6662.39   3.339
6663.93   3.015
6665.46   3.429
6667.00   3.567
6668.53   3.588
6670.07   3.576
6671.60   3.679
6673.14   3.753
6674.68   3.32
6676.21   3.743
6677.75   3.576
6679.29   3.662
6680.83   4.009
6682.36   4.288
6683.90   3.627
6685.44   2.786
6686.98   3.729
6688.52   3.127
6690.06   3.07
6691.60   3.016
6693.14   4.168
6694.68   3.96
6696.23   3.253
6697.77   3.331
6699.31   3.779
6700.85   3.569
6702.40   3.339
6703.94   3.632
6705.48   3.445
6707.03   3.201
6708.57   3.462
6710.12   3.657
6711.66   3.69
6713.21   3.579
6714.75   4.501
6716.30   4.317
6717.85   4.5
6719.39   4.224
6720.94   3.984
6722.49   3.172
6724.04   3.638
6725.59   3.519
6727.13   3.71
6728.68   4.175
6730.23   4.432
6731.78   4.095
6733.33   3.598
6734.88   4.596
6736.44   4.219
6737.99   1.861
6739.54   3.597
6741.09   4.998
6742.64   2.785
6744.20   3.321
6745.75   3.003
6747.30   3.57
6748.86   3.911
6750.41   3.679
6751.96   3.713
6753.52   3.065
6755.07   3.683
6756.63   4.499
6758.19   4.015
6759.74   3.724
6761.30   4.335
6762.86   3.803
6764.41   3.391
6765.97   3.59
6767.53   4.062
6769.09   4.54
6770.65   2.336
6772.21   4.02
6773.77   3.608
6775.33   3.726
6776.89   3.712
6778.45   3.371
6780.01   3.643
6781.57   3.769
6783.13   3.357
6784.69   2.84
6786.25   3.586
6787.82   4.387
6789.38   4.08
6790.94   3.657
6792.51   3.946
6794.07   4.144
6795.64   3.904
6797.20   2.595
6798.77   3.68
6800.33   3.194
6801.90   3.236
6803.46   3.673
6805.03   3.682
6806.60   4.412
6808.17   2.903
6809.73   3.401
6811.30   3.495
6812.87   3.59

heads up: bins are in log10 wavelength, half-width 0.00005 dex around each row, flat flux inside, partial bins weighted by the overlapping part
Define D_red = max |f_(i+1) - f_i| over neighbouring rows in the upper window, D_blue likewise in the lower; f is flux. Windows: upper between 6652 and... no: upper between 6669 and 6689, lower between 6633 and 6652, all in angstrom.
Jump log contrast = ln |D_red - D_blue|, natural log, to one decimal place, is -1.8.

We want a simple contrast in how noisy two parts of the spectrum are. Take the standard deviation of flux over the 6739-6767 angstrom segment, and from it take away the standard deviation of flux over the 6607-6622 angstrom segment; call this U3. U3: 0.16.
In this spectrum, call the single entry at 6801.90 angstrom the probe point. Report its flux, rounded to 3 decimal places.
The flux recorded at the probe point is 3.236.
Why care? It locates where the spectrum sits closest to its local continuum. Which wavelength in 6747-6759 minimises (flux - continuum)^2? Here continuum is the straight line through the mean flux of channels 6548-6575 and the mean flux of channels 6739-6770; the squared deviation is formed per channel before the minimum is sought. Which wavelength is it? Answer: 6751.96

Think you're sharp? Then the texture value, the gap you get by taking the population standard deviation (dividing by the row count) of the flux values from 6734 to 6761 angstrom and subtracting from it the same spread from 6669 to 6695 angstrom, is 0.3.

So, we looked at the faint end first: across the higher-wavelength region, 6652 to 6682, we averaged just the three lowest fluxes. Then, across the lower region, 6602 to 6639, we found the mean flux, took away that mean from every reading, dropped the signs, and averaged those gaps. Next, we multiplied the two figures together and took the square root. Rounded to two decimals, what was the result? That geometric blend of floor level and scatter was 0.92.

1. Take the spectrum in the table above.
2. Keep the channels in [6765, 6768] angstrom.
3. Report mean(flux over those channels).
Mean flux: 3.8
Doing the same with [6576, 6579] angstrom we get 3.2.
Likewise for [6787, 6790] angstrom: 4.2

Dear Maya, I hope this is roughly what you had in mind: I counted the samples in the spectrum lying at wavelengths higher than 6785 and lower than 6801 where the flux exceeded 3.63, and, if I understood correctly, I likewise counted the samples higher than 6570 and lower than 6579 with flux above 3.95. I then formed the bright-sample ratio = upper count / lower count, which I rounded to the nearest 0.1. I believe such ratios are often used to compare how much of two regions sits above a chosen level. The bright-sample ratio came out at 7.0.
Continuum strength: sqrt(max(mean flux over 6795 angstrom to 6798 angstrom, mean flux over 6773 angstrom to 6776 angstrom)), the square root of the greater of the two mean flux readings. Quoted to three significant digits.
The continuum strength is 1.91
